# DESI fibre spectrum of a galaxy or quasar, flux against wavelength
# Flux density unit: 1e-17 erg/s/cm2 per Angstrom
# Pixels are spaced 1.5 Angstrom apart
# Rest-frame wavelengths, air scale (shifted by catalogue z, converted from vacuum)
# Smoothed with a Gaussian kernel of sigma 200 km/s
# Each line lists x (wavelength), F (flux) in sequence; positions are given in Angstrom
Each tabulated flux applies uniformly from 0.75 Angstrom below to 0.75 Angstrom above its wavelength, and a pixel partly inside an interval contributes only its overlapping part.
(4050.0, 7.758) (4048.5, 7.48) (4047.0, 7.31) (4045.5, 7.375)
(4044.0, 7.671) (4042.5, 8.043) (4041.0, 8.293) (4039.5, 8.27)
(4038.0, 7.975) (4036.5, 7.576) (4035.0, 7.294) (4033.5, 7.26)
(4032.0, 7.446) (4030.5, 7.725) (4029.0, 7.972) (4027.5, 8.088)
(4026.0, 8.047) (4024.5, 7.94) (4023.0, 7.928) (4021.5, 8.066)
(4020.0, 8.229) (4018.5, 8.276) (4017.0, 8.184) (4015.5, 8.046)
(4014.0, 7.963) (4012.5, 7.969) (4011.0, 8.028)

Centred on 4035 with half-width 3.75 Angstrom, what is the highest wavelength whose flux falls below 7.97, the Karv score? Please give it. 4036.5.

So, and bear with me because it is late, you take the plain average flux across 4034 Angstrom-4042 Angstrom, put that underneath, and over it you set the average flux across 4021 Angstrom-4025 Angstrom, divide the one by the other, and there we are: 1.01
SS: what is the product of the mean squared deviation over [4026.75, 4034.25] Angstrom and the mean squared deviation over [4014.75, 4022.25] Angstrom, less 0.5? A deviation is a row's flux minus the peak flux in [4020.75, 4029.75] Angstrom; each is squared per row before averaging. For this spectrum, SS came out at -0.4967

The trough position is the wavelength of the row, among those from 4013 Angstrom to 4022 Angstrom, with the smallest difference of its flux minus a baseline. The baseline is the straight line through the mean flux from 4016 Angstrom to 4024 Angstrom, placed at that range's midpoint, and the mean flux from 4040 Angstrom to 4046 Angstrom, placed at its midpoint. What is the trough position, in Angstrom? 4014.0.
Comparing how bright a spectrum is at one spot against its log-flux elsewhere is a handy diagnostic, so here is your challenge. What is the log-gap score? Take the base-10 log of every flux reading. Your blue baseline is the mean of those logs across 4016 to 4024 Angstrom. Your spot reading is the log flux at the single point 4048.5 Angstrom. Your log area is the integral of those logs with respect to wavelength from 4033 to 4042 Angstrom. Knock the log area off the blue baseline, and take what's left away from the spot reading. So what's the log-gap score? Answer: 8.0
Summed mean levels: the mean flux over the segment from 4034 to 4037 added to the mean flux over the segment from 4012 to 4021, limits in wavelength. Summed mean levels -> 15.5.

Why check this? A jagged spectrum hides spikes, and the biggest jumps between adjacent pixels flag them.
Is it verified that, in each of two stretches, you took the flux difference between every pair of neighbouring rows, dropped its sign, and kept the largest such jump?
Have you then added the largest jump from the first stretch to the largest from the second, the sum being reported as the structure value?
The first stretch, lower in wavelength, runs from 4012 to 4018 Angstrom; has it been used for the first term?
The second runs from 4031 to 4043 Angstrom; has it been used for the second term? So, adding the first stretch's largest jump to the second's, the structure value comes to 0.54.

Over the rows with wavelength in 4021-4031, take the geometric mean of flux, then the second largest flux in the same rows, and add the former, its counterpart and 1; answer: 17.0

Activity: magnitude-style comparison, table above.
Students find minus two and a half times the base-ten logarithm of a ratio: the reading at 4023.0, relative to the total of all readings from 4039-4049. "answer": 2.09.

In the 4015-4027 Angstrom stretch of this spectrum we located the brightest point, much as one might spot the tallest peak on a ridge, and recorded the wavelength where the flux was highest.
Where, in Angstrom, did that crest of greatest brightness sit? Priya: 4018.5 Angstrom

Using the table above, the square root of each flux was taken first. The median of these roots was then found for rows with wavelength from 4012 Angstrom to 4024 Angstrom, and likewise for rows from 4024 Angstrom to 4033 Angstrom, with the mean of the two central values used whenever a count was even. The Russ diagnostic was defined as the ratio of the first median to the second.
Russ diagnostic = 1.006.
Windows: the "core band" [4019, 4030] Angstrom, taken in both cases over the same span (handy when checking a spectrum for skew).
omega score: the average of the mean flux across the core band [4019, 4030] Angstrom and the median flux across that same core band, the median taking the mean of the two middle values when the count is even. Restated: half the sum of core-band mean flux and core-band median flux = 8.04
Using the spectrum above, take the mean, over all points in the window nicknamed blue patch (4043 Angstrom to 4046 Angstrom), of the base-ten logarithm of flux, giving 0.88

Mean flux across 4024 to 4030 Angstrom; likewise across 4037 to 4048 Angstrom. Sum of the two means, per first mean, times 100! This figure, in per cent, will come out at 198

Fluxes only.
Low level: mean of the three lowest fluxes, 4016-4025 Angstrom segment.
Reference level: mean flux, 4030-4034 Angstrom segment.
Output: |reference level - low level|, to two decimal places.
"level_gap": 0.50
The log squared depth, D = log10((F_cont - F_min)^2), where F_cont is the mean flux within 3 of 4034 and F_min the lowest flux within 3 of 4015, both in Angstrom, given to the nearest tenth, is -0.5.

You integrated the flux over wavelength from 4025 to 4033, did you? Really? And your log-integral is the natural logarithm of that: 4.1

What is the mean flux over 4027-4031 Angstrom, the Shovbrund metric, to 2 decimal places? 7.93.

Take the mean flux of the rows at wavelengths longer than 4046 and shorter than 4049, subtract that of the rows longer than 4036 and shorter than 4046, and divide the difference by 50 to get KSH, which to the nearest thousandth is -0.010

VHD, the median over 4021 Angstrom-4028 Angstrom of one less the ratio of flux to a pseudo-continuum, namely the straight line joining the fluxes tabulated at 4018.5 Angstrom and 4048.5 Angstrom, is 0.02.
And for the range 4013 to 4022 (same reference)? 0.02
